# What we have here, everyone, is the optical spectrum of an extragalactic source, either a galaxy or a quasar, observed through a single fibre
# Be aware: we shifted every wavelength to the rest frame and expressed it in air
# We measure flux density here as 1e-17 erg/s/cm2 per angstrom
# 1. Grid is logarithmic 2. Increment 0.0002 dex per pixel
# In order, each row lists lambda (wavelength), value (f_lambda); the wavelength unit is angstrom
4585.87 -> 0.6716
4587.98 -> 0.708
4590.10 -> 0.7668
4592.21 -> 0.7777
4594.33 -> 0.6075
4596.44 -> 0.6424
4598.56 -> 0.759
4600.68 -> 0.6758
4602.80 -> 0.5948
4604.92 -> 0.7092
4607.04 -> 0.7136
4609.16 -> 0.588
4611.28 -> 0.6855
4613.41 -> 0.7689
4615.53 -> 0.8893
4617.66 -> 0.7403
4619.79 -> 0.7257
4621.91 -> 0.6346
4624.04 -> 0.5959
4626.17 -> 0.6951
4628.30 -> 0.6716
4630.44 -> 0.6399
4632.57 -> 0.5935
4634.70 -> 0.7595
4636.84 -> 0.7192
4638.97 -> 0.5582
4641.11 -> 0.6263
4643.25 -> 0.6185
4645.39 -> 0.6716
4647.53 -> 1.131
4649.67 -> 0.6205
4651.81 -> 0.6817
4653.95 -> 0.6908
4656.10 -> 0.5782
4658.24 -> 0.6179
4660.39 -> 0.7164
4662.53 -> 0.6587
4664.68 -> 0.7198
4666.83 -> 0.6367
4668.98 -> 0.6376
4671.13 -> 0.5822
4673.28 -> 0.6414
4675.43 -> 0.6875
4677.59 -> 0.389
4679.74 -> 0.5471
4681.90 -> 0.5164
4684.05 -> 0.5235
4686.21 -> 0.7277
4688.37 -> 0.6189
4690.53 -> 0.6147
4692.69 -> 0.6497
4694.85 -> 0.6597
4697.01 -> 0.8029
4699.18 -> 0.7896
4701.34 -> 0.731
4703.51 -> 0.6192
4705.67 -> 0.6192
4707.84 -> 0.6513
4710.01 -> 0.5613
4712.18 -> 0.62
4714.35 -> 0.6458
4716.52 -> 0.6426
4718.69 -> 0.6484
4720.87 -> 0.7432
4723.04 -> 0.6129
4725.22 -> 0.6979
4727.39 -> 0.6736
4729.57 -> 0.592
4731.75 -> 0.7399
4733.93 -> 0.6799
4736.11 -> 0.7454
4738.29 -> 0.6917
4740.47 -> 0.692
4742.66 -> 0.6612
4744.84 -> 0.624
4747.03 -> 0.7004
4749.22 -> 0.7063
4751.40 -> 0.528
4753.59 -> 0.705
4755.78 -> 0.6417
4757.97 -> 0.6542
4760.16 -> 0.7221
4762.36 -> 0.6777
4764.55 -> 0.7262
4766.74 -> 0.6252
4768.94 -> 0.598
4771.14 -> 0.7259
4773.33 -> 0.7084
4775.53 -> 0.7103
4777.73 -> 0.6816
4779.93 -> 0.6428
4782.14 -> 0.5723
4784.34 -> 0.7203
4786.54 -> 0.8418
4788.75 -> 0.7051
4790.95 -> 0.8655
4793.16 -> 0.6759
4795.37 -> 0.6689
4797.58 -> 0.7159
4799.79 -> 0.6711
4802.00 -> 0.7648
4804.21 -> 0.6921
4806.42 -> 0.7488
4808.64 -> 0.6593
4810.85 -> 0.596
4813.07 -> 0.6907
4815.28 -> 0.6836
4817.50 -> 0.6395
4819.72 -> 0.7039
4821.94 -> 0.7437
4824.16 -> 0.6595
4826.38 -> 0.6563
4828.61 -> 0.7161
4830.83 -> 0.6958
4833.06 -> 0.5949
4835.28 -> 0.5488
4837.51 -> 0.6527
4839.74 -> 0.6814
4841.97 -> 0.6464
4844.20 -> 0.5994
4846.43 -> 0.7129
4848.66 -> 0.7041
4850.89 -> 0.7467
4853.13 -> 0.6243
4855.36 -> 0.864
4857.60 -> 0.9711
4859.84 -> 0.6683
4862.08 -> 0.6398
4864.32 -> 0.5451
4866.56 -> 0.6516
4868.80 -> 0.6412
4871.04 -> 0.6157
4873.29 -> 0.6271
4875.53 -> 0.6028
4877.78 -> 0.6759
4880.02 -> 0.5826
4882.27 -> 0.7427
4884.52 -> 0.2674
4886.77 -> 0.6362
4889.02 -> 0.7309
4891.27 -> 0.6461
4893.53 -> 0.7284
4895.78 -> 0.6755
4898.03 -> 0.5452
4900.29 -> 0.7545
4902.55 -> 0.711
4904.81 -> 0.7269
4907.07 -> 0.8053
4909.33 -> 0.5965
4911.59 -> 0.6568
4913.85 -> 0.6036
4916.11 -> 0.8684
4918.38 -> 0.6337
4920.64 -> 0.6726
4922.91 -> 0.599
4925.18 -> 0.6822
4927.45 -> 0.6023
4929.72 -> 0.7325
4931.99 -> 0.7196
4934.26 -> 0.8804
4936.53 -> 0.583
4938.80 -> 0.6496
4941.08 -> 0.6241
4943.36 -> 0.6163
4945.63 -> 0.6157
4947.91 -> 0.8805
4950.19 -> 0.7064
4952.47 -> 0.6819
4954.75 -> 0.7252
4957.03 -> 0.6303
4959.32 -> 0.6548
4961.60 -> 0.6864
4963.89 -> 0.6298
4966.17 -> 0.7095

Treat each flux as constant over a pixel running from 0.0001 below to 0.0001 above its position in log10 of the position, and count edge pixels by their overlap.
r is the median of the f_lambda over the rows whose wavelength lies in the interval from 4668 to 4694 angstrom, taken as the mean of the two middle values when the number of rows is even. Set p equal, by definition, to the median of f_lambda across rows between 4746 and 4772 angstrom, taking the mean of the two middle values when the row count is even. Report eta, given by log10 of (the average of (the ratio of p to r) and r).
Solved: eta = -0.062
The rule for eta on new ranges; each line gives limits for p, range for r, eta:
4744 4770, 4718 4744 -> -0.082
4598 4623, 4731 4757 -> -0.065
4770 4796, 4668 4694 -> -0.055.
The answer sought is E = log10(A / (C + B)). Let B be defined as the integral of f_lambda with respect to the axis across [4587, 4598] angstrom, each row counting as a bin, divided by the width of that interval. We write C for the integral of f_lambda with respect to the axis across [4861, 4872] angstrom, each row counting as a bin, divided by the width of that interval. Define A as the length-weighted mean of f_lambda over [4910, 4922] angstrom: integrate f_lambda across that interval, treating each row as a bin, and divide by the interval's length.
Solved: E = -0.287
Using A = 0.68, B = 0.70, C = 0.619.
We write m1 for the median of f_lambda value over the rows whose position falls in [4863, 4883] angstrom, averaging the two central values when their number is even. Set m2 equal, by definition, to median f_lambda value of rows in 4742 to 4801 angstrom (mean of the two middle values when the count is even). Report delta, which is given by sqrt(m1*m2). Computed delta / 0.65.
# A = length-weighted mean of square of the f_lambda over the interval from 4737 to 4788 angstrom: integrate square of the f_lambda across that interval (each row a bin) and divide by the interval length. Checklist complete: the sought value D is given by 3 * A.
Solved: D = 1.39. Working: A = 0.46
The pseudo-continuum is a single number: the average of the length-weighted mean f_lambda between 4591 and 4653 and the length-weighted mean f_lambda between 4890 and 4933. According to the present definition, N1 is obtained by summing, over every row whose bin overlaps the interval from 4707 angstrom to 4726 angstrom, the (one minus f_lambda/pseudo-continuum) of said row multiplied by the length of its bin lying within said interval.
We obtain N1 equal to 1.1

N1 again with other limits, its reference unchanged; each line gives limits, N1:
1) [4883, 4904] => 1.6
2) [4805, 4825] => 0.2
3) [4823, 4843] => 1.1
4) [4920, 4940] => 0.2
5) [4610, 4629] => -0.6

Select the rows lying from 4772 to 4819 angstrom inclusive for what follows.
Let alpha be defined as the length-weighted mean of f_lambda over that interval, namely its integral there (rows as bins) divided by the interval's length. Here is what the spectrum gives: 0.70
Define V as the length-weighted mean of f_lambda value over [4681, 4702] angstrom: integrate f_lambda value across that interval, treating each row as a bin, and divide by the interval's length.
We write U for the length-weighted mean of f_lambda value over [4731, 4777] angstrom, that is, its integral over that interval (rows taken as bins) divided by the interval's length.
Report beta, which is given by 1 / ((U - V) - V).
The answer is -1.54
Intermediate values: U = 0.679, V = 0.66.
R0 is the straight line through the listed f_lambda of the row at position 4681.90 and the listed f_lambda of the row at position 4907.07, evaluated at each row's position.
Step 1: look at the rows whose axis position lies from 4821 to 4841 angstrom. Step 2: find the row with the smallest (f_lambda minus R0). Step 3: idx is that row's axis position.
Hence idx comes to 4835.28 angstrom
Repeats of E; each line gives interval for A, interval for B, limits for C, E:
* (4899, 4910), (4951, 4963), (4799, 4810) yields -0.282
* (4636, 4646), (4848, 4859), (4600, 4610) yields -0.355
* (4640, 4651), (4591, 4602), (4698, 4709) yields -0.274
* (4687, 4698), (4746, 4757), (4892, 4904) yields -0.301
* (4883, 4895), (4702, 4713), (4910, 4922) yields -0.330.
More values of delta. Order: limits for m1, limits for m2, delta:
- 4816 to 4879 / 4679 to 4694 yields 0.63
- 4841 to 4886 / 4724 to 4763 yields 0.66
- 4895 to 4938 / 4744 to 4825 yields 0.68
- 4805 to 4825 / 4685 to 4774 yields 0.67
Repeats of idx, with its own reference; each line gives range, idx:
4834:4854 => 4835.28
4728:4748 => 4729.57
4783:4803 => 4799.79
